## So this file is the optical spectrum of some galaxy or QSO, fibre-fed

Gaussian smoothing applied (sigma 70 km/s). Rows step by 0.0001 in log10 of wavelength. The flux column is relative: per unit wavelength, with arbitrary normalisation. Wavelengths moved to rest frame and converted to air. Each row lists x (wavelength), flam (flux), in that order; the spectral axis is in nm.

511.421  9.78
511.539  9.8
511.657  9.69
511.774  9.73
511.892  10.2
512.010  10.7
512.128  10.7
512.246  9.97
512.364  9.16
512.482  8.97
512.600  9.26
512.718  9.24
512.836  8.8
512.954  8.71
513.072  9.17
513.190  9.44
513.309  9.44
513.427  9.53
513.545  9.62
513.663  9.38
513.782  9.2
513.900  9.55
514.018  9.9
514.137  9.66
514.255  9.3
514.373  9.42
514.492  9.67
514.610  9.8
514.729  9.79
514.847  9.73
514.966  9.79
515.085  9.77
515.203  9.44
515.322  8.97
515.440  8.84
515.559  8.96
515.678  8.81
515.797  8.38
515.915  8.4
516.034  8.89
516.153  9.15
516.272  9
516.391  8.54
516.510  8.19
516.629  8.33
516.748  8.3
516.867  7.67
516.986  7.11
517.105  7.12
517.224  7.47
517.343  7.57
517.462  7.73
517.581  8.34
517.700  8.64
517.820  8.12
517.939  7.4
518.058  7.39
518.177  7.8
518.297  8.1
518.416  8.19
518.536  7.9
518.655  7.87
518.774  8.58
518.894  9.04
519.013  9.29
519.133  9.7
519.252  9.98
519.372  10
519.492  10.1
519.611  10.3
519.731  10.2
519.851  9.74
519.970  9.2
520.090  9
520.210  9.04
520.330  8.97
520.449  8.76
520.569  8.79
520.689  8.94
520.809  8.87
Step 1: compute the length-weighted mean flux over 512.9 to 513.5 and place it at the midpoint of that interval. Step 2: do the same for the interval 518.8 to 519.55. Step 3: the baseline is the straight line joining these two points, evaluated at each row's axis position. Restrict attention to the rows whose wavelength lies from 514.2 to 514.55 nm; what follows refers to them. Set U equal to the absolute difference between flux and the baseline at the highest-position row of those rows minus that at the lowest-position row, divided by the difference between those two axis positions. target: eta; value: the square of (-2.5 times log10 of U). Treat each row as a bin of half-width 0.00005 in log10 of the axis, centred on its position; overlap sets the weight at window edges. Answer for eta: 0.1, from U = 1.2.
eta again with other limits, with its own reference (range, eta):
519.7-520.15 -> 1.1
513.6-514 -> 0.2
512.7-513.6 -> 1.0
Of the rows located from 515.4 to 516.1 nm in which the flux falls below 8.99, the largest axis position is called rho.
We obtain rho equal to 516.034 nm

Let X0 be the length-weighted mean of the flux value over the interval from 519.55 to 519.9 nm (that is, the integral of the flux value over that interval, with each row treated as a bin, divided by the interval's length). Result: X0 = 10.1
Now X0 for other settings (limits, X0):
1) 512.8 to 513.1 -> 8.9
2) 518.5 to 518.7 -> 7.9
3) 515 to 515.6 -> 9.2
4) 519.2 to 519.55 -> 10.0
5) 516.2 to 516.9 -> 8.4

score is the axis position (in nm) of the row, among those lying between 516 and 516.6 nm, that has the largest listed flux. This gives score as 516.153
